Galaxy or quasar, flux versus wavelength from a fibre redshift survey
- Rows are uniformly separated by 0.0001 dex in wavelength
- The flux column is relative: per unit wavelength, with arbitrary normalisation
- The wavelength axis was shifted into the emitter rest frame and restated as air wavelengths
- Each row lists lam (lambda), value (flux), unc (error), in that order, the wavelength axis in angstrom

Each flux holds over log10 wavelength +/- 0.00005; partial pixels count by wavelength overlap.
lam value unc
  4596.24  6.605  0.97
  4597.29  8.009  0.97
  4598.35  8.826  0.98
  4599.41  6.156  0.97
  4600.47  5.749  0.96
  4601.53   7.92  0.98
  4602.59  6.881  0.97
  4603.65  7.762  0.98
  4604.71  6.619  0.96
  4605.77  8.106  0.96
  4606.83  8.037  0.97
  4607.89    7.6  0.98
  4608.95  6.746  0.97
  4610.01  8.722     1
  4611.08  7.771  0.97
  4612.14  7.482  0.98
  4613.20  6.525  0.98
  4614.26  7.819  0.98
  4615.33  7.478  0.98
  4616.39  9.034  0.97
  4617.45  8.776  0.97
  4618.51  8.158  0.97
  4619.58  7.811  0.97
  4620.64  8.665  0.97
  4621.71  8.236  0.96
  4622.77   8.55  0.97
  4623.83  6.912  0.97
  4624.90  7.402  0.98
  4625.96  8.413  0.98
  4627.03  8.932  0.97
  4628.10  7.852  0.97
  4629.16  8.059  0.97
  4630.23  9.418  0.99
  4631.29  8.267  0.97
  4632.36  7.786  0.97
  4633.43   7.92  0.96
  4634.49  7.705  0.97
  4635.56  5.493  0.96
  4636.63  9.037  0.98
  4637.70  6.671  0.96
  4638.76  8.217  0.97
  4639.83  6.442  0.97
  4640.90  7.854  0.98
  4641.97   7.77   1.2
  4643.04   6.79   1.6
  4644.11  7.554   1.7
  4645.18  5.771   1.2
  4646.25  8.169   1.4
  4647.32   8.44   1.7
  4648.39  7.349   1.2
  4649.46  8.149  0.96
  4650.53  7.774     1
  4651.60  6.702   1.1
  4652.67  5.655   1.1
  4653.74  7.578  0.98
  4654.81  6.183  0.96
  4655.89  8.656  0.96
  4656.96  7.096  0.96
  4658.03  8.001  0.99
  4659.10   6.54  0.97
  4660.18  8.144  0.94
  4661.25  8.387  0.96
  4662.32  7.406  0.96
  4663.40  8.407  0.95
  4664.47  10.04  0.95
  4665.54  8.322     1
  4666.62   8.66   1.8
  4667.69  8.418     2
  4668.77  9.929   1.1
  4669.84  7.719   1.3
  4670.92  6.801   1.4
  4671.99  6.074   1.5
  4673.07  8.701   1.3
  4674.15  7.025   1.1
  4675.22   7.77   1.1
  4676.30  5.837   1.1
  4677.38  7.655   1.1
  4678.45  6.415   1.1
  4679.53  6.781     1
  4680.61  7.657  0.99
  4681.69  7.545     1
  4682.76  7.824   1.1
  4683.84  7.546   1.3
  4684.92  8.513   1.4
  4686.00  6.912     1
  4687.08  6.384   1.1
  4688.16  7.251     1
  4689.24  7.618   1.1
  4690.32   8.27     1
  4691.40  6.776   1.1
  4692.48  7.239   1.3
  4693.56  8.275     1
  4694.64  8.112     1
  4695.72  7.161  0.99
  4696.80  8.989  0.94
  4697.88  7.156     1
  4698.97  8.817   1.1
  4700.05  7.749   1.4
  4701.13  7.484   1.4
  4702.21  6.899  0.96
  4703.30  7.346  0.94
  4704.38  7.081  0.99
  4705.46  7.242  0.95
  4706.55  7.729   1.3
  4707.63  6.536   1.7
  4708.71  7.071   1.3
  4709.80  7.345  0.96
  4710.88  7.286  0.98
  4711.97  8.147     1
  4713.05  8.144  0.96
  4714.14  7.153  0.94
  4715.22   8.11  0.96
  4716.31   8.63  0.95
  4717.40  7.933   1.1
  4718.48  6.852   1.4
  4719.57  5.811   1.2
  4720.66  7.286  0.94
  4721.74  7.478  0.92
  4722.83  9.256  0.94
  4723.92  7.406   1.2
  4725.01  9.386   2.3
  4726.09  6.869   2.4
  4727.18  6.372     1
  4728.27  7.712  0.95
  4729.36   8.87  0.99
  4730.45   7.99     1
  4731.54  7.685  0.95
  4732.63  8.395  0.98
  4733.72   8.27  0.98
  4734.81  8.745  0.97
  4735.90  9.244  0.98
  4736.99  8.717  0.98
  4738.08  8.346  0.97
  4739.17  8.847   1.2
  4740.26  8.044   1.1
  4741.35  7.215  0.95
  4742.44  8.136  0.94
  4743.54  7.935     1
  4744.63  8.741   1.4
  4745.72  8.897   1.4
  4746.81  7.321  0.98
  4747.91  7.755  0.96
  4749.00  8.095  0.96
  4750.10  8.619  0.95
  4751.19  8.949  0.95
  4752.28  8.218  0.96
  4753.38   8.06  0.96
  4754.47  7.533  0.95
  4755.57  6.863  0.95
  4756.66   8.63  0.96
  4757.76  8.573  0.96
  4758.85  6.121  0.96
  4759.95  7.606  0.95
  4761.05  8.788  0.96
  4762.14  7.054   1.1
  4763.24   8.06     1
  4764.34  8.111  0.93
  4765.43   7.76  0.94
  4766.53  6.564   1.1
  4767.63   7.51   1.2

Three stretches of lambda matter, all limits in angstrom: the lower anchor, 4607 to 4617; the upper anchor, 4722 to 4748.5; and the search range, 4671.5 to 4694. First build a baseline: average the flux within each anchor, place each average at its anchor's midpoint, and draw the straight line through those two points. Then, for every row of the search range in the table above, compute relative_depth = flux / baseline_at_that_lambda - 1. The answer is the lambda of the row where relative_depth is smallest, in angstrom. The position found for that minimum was 4676.30 angstrom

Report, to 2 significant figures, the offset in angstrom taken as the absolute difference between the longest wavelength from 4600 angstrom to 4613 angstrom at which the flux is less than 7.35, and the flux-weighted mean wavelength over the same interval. 2.5 angstrom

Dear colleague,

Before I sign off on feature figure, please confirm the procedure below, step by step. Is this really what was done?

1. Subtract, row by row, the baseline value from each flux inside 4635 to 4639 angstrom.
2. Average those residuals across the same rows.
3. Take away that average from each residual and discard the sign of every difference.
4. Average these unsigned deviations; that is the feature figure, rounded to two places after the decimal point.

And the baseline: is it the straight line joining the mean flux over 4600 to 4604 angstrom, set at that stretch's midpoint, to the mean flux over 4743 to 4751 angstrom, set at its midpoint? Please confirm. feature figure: 1.27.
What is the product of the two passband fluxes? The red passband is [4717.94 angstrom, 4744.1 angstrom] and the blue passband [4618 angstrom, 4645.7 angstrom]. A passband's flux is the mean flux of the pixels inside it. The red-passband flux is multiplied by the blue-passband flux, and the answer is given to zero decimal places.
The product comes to 62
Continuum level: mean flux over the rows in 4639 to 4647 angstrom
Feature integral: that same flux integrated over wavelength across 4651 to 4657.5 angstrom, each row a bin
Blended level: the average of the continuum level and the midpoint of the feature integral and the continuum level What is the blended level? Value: 17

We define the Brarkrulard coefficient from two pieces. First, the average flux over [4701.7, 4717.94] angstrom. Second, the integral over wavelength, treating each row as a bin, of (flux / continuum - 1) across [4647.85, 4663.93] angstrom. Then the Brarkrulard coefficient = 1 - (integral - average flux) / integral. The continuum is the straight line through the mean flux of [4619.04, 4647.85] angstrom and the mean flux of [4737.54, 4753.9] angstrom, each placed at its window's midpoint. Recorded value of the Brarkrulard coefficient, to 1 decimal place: -9.2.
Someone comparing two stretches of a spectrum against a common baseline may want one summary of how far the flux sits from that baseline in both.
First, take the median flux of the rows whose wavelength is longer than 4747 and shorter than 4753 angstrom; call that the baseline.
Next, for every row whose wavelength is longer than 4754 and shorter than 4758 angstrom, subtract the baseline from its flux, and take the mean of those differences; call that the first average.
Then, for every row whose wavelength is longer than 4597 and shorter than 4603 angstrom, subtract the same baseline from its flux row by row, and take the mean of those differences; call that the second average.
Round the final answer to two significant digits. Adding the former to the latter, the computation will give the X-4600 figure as -1.3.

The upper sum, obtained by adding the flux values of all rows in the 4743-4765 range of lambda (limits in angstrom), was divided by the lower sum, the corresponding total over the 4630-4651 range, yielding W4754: 1.05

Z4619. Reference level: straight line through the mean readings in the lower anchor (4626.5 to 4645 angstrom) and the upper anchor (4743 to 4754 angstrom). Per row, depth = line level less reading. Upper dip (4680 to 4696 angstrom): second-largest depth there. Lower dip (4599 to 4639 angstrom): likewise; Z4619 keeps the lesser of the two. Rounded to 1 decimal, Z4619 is 1.2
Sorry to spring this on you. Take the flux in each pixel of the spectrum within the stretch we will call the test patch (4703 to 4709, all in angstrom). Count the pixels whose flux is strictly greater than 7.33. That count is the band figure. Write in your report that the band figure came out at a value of 2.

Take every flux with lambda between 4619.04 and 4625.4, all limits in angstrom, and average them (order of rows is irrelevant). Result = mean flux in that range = 7.93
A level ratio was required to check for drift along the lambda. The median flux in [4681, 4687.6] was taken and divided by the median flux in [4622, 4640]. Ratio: 0.95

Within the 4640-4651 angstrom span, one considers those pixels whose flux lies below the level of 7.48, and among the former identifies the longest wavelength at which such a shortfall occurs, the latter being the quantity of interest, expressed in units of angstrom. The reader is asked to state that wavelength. 4648.39 angstrom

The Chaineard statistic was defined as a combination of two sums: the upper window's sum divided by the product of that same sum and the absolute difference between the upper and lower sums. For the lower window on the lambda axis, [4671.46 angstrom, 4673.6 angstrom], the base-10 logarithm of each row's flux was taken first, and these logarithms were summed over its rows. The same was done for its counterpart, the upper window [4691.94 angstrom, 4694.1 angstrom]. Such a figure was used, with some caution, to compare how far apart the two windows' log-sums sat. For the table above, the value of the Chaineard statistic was 18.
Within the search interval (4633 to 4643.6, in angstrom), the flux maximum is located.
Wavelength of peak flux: 4636.63 angstrom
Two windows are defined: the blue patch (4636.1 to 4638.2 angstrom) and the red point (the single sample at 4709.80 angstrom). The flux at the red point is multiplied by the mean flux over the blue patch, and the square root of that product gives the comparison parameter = 7.60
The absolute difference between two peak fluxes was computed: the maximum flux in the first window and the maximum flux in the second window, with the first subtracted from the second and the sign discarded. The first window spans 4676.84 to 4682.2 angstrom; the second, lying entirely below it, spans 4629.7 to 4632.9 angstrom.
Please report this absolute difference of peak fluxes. 1.76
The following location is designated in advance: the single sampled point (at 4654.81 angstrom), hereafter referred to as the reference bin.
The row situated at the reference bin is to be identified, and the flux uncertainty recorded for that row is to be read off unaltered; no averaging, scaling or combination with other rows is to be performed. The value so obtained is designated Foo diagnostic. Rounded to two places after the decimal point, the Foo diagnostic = 0.96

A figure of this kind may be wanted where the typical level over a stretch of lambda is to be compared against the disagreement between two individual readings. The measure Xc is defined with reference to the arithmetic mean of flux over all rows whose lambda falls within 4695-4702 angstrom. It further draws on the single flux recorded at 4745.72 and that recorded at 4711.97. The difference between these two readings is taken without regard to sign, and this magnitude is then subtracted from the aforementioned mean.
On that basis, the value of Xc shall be 7.1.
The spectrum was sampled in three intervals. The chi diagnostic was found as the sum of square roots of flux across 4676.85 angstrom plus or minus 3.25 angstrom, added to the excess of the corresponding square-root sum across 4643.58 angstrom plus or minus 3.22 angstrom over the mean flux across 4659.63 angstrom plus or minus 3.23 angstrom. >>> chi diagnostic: 24.4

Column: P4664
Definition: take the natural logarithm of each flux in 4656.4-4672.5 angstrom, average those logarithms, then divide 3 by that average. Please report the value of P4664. 1.45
